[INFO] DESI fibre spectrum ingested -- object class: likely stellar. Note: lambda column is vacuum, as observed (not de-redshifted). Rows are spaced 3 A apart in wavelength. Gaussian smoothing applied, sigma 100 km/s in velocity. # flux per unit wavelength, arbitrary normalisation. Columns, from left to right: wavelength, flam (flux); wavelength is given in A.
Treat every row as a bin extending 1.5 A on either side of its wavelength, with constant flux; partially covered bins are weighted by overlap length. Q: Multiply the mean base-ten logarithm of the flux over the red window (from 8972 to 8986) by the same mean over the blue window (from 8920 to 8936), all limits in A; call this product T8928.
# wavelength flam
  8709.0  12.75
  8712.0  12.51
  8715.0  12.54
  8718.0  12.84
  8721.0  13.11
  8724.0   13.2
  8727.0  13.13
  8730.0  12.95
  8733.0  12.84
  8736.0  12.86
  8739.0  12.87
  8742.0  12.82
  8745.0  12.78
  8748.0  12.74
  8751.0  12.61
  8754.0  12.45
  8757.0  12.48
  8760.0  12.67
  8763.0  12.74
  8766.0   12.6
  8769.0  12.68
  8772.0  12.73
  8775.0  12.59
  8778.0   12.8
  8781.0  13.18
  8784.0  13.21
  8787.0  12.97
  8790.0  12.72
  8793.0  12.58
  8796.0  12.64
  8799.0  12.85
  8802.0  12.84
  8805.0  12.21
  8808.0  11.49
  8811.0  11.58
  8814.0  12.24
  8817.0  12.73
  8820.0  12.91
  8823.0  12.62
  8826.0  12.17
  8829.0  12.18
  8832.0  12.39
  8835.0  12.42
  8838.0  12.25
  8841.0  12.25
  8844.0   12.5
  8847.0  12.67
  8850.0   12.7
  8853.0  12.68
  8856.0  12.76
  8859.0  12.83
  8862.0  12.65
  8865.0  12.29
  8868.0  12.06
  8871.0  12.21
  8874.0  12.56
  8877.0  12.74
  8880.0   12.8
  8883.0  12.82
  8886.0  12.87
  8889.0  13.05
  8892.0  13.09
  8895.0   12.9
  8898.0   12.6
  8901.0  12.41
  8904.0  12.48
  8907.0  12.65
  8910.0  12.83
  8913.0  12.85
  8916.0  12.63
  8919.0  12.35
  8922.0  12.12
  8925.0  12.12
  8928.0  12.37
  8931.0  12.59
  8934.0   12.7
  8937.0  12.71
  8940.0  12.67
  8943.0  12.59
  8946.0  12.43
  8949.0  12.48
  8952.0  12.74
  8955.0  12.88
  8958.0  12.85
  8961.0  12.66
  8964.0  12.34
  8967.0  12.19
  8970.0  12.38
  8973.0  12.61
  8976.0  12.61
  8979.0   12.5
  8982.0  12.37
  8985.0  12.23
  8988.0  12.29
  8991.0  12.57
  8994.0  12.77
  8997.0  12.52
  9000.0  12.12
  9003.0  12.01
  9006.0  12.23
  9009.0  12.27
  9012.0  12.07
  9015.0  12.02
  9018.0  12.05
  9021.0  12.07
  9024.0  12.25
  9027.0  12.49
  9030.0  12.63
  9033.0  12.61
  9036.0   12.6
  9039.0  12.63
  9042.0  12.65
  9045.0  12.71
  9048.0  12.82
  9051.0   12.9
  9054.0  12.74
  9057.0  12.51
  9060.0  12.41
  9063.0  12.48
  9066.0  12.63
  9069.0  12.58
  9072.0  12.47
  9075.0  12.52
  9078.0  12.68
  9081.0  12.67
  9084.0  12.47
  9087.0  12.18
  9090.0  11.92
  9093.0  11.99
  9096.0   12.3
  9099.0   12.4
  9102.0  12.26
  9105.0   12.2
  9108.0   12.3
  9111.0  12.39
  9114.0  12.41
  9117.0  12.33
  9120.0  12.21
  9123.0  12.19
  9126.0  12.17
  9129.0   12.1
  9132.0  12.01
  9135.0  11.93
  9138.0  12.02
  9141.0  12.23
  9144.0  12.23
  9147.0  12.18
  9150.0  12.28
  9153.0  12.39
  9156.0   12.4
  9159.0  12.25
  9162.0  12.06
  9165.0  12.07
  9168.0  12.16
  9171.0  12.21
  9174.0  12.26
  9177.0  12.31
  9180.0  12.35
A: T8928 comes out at 1.20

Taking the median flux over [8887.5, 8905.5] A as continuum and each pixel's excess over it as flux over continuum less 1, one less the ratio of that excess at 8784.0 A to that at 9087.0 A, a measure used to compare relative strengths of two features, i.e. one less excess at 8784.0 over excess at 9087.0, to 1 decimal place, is 1.8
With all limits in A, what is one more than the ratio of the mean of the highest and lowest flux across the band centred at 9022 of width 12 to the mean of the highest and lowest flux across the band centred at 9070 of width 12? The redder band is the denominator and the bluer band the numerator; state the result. 1.98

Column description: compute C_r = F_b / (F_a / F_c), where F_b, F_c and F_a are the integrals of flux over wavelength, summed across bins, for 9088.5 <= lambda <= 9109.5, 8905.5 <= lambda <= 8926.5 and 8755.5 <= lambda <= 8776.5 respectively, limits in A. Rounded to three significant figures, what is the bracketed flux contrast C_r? 253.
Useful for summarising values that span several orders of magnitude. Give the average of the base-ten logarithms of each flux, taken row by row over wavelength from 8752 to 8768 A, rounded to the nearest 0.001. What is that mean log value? 1.100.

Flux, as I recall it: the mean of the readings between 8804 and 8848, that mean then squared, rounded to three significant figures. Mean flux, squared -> 151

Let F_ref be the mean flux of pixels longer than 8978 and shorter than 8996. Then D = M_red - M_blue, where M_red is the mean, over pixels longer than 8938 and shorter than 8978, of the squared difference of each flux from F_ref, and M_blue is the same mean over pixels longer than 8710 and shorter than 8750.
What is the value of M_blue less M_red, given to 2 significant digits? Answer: 0.15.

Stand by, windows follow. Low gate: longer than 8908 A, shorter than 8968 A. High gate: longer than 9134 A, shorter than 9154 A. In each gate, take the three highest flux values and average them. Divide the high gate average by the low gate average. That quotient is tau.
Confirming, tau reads 0.96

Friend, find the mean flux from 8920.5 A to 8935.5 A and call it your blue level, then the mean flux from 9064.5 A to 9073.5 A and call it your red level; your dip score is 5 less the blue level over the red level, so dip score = 4.01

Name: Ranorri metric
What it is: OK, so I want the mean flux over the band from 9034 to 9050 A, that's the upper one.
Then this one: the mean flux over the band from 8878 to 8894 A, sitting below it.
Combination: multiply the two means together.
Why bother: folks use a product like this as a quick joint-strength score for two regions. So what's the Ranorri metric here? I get 164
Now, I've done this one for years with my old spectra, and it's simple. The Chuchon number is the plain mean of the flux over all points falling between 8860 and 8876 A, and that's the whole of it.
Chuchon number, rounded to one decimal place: 12.4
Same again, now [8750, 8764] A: 12.6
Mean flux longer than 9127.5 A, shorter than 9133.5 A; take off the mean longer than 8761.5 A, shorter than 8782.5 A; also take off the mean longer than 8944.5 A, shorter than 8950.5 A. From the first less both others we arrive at -13.2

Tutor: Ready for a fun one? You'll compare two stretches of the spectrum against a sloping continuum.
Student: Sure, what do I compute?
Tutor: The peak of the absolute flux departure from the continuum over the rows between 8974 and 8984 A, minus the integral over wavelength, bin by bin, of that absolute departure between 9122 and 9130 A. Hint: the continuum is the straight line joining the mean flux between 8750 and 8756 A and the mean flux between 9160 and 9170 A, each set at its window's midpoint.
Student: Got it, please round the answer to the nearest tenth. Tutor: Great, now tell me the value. 0.0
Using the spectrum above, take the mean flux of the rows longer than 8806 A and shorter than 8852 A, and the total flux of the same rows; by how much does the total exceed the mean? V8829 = 173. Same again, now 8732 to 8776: 178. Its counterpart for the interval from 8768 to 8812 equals 176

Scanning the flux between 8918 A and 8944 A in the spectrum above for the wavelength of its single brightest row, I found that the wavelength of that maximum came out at 8937.0 A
